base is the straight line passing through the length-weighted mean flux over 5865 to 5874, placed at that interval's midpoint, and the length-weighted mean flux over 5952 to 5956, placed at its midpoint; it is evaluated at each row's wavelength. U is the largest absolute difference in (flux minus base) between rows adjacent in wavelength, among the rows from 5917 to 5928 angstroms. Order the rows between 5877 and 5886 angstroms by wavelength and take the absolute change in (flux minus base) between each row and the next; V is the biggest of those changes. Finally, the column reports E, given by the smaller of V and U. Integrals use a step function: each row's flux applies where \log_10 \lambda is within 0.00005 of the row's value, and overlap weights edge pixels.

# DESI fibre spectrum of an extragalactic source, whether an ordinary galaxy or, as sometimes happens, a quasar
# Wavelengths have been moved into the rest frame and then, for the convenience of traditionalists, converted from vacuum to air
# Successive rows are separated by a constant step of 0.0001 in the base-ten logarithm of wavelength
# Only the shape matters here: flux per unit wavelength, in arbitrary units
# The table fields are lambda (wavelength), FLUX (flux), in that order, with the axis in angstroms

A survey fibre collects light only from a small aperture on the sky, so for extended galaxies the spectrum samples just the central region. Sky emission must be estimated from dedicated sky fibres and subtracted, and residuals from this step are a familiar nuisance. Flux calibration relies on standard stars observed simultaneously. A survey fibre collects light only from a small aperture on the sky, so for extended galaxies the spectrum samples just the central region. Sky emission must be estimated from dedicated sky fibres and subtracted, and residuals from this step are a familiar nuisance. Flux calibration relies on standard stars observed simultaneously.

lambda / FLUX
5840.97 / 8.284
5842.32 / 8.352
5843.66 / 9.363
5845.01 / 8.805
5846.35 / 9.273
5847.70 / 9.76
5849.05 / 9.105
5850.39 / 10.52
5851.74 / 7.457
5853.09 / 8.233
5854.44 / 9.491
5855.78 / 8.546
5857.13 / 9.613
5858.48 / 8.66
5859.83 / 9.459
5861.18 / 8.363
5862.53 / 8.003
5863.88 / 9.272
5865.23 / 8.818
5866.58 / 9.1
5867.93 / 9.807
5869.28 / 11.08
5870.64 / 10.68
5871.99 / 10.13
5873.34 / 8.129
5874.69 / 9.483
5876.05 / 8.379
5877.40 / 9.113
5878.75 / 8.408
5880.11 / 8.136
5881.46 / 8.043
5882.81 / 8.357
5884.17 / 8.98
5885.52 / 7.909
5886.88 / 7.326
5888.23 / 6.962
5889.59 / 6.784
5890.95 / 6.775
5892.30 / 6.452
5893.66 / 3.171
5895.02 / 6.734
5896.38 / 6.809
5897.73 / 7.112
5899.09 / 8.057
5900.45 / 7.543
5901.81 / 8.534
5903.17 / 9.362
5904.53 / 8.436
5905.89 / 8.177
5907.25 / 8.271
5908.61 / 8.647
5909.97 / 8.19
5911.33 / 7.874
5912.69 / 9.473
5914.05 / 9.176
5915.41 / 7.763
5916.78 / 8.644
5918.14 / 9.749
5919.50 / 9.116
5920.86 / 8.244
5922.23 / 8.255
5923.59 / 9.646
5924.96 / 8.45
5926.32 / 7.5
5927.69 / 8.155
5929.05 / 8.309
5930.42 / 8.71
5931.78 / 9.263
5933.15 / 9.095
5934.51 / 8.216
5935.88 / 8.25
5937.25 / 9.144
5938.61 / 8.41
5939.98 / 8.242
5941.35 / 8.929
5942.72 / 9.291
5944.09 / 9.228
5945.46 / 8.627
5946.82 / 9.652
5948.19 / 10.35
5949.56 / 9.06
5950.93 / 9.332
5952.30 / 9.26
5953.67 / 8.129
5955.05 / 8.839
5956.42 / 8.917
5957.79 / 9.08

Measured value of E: 1.05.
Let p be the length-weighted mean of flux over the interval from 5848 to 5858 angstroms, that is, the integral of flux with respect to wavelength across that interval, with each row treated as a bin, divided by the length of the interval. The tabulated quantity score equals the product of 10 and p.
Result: 90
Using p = 9.0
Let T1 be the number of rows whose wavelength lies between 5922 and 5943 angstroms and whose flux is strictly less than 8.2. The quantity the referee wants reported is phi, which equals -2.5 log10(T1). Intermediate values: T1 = 2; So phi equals -0.75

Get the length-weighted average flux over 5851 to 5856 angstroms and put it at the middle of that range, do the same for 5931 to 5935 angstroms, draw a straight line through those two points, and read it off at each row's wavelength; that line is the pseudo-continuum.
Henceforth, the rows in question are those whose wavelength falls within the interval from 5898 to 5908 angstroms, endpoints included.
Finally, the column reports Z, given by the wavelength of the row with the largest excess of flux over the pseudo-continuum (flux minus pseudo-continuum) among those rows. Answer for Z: 5903.17 angstroms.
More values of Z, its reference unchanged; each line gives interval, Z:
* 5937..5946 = 5942.72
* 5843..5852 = 5850.39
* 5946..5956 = 5948.19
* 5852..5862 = 5857.13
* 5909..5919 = 5918.14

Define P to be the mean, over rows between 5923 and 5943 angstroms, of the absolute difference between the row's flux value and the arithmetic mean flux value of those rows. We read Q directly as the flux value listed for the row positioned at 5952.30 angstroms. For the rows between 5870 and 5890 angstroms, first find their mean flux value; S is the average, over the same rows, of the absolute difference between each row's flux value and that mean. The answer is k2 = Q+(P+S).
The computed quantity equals 10.6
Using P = 0.479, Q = 9.26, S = 0.8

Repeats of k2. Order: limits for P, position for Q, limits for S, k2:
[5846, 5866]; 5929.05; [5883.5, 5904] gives 9.9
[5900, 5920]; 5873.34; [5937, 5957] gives 9.1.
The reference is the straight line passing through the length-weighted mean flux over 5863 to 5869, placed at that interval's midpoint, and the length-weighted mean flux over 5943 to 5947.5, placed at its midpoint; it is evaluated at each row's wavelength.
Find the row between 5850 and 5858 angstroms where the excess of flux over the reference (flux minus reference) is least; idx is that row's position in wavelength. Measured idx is 5851.74 angstroms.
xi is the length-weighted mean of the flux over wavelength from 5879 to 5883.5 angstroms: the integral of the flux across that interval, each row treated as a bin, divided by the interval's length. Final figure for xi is 8.20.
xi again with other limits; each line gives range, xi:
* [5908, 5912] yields 8.23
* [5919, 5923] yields 8.54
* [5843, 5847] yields 9.15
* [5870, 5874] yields 9.65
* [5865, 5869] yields 9.48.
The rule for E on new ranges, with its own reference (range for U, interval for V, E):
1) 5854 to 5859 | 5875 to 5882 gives 0.75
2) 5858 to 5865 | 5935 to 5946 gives 0.91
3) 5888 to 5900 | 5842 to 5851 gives 1.43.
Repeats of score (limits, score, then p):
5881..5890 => 78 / 7.8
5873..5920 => 80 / 8.0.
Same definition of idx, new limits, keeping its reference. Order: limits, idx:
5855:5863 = 5862.53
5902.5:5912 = 5911.33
